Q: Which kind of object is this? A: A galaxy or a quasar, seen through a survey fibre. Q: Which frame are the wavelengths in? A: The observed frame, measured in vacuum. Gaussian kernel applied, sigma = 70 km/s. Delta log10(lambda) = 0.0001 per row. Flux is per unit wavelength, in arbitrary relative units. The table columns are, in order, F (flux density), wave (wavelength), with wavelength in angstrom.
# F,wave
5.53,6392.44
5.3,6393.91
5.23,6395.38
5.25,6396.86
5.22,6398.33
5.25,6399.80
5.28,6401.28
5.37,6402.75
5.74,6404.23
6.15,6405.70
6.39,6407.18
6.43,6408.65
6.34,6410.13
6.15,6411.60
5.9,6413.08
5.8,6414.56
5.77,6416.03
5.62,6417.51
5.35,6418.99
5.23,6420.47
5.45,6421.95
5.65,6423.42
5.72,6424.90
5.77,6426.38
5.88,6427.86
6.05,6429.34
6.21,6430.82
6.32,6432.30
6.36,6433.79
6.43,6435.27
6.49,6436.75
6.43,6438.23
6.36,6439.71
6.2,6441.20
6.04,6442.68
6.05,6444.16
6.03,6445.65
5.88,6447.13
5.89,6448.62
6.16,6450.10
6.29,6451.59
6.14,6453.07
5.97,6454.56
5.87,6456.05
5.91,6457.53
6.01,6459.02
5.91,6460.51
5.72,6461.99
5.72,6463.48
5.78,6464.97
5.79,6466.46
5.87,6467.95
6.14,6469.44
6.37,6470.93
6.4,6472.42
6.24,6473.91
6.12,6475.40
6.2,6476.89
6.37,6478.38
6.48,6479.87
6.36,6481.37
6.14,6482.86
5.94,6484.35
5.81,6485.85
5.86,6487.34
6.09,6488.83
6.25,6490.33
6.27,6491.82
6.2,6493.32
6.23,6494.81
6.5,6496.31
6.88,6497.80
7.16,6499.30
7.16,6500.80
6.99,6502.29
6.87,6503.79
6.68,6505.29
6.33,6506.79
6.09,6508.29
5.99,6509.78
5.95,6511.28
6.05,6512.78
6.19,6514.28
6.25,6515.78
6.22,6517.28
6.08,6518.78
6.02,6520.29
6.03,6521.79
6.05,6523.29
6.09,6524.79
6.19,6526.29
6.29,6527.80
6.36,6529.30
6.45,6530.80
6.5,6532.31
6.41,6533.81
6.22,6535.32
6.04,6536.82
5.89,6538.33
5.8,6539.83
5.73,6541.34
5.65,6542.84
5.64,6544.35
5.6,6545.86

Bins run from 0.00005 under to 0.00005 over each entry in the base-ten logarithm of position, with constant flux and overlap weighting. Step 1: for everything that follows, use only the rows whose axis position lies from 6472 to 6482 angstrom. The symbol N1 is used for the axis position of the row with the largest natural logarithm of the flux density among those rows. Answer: 6479.87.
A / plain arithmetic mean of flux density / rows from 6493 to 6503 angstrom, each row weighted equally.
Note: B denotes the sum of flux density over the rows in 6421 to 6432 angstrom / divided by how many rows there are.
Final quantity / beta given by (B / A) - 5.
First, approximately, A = 6.7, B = 5.82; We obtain -4.136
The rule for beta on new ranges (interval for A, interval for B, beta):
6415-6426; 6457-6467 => -3.947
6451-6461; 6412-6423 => -4.071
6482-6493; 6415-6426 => -4.084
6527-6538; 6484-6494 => -4.042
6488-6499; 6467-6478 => -4.024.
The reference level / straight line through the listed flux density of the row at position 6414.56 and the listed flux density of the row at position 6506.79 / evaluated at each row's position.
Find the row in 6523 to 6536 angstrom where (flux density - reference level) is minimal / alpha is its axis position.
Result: 6523.29 angstrom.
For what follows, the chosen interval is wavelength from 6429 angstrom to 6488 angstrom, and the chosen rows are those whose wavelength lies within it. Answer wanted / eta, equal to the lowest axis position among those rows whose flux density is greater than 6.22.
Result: 6432.30 angstrom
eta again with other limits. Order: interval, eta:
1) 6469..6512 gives 6470.93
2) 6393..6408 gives 6407.18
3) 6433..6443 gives 6433.79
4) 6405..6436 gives 6407.18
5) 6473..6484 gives 6473.91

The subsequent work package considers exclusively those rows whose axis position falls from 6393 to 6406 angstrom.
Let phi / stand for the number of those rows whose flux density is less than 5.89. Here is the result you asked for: 8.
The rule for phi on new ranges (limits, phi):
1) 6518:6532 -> 0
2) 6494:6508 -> 0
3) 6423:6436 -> 4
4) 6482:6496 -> 2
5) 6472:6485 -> 0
